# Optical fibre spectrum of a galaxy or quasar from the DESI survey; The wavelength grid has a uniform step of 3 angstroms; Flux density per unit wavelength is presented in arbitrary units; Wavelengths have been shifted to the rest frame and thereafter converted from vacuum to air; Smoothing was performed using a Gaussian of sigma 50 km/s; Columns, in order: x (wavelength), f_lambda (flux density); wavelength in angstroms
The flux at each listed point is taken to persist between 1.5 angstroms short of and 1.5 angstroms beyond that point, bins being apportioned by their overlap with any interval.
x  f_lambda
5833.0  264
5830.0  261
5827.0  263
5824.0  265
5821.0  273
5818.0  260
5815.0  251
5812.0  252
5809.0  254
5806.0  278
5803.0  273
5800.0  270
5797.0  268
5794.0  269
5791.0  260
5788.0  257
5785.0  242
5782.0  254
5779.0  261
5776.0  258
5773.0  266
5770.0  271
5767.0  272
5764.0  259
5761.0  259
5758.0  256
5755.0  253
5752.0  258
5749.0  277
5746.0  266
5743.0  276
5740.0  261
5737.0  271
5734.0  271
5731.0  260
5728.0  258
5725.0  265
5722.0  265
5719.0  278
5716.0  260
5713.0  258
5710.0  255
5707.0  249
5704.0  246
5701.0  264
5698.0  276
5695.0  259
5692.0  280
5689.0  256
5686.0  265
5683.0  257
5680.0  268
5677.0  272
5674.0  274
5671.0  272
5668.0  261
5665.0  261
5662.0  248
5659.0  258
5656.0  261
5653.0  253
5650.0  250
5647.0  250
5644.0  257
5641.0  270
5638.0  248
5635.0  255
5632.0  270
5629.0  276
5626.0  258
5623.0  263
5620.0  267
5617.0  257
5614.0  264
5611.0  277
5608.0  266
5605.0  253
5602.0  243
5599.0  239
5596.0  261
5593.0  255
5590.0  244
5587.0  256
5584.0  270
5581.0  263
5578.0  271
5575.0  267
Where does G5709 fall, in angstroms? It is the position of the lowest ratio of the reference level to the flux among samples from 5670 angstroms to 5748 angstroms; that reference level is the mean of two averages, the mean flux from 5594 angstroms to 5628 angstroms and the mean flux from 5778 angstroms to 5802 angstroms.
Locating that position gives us 5692.0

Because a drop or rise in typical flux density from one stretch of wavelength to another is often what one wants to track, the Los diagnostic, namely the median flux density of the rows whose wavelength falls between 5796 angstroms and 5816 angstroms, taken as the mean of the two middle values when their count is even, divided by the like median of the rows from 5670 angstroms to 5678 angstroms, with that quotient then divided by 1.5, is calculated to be 0.657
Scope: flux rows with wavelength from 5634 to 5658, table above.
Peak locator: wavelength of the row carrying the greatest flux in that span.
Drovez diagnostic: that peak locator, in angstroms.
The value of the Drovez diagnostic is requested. 5641.0 angstroms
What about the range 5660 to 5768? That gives 5692.0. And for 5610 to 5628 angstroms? 5611.0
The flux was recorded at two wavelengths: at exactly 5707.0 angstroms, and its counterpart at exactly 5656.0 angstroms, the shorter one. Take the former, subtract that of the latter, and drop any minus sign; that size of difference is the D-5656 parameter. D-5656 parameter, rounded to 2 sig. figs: 12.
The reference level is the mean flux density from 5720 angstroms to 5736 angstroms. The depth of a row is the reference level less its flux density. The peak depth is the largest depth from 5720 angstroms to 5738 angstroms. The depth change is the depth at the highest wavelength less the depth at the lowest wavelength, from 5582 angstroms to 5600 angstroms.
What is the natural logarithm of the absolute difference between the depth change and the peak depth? 3.2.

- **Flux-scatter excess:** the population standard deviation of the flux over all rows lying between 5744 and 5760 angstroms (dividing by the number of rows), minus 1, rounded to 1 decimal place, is 7.6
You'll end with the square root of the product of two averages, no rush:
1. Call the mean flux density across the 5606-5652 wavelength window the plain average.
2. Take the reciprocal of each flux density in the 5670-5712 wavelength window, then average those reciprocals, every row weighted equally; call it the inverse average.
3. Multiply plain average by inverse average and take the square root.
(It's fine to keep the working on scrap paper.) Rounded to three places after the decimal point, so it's 0.997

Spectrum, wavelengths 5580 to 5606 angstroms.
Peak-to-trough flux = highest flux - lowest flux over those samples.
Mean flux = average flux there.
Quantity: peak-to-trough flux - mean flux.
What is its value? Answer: -223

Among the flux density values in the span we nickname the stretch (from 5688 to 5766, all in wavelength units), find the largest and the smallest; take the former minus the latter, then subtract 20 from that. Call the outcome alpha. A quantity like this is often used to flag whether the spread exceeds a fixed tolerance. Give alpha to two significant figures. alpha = 14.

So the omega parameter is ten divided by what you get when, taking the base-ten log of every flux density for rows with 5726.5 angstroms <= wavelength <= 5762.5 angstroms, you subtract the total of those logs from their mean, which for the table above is -0.38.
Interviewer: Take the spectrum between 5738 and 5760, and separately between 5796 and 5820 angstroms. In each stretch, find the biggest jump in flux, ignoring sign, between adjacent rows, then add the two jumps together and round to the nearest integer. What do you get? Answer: 43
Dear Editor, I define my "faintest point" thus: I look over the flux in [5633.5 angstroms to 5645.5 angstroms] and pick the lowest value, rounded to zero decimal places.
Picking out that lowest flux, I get 248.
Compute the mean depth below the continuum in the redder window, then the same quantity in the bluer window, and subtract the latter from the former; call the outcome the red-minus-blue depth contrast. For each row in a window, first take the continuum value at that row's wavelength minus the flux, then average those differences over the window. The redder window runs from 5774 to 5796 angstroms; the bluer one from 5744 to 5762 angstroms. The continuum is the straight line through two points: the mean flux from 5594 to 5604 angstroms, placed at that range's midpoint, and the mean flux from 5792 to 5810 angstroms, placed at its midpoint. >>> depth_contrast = 7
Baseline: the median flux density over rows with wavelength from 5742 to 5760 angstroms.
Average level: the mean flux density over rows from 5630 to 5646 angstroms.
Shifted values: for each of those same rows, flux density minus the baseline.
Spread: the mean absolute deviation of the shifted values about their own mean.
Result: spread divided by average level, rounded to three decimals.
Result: 0.031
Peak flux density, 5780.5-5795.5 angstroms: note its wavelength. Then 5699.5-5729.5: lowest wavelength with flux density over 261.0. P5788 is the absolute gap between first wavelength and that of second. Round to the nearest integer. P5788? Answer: 93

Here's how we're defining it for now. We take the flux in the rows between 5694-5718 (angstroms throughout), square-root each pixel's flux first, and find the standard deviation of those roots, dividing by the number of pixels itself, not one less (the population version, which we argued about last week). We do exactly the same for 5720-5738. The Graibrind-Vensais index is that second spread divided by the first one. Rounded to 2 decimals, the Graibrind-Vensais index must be 0.57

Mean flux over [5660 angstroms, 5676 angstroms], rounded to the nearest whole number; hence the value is 263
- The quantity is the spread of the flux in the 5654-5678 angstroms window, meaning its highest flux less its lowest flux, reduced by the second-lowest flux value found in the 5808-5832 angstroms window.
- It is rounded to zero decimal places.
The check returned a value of -226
